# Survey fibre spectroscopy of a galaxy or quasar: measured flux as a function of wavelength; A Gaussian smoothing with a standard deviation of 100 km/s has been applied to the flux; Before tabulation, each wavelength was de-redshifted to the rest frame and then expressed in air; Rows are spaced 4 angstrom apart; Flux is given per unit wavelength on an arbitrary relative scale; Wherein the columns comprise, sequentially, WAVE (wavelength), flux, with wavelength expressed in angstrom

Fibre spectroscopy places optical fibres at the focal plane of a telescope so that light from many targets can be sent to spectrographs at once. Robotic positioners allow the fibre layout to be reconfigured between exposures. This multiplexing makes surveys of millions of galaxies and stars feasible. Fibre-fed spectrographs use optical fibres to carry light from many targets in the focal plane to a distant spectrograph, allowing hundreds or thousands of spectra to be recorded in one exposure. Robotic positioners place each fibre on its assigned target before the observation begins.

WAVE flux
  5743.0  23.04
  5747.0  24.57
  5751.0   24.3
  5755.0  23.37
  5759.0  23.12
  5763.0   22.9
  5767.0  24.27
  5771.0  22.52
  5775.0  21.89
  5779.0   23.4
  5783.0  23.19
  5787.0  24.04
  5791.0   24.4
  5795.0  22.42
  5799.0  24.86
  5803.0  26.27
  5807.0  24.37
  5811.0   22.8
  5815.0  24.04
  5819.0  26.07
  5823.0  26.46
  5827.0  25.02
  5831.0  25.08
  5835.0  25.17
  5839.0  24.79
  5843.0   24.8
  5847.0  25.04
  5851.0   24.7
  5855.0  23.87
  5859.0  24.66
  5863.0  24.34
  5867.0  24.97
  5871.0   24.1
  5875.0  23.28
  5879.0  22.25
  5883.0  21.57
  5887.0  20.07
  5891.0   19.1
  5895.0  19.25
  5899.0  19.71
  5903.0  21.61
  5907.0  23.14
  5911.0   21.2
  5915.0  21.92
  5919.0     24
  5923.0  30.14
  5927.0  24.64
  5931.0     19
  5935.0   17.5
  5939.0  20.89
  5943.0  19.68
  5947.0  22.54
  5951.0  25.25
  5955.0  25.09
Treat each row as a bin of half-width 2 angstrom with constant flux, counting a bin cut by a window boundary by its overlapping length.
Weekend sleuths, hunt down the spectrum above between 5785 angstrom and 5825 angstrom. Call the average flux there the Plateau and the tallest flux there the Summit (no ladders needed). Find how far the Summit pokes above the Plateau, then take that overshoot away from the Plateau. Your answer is 23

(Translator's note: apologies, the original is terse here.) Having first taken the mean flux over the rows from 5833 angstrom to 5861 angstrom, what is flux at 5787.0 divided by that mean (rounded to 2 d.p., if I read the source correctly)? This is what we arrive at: 0.97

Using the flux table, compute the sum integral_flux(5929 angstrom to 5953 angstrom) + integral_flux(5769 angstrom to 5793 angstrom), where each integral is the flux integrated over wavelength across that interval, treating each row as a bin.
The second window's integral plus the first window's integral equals 1057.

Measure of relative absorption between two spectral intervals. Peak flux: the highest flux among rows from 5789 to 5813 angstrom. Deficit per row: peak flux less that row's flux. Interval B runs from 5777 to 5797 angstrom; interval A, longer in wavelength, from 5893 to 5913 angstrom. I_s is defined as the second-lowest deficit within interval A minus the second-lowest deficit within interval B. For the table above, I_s 2.4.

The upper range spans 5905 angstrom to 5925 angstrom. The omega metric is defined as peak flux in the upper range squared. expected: 908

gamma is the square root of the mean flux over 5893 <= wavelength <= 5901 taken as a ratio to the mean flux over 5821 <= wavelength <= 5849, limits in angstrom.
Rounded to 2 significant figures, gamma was 0.88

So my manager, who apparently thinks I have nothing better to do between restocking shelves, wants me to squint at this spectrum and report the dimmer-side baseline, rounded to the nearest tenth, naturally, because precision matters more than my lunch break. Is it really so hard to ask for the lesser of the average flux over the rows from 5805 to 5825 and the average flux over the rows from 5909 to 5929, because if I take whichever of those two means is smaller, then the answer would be 24.4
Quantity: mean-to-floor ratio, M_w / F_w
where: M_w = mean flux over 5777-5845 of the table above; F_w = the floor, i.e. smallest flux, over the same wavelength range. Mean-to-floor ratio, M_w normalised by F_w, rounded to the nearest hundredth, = 1.09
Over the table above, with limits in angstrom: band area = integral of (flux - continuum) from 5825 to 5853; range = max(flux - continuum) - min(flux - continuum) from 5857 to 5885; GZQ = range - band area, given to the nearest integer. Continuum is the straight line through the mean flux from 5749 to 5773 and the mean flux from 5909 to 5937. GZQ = -50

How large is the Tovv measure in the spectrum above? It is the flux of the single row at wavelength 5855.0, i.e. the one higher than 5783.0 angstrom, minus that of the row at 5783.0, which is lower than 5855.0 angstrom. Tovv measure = 1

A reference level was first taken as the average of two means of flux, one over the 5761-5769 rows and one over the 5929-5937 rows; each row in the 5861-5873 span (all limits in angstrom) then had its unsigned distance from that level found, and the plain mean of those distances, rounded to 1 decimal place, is 3.6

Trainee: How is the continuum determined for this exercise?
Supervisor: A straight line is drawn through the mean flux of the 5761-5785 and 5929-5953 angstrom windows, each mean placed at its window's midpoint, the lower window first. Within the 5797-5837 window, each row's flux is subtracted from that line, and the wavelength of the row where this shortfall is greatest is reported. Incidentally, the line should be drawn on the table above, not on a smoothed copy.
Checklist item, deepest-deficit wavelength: 5811.0 angstrom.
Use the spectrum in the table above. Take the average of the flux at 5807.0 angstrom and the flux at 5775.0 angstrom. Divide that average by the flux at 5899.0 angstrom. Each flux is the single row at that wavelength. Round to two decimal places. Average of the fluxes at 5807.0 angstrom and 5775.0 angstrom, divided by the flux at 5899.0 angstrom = 1.17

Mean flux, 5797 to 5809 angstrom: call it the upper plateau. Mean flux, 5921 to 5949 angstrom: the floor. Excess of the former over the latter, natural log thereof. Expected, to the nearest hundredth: 1.13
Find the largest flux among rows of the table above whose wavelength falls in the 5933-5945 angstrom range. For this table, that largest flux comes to 20.89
